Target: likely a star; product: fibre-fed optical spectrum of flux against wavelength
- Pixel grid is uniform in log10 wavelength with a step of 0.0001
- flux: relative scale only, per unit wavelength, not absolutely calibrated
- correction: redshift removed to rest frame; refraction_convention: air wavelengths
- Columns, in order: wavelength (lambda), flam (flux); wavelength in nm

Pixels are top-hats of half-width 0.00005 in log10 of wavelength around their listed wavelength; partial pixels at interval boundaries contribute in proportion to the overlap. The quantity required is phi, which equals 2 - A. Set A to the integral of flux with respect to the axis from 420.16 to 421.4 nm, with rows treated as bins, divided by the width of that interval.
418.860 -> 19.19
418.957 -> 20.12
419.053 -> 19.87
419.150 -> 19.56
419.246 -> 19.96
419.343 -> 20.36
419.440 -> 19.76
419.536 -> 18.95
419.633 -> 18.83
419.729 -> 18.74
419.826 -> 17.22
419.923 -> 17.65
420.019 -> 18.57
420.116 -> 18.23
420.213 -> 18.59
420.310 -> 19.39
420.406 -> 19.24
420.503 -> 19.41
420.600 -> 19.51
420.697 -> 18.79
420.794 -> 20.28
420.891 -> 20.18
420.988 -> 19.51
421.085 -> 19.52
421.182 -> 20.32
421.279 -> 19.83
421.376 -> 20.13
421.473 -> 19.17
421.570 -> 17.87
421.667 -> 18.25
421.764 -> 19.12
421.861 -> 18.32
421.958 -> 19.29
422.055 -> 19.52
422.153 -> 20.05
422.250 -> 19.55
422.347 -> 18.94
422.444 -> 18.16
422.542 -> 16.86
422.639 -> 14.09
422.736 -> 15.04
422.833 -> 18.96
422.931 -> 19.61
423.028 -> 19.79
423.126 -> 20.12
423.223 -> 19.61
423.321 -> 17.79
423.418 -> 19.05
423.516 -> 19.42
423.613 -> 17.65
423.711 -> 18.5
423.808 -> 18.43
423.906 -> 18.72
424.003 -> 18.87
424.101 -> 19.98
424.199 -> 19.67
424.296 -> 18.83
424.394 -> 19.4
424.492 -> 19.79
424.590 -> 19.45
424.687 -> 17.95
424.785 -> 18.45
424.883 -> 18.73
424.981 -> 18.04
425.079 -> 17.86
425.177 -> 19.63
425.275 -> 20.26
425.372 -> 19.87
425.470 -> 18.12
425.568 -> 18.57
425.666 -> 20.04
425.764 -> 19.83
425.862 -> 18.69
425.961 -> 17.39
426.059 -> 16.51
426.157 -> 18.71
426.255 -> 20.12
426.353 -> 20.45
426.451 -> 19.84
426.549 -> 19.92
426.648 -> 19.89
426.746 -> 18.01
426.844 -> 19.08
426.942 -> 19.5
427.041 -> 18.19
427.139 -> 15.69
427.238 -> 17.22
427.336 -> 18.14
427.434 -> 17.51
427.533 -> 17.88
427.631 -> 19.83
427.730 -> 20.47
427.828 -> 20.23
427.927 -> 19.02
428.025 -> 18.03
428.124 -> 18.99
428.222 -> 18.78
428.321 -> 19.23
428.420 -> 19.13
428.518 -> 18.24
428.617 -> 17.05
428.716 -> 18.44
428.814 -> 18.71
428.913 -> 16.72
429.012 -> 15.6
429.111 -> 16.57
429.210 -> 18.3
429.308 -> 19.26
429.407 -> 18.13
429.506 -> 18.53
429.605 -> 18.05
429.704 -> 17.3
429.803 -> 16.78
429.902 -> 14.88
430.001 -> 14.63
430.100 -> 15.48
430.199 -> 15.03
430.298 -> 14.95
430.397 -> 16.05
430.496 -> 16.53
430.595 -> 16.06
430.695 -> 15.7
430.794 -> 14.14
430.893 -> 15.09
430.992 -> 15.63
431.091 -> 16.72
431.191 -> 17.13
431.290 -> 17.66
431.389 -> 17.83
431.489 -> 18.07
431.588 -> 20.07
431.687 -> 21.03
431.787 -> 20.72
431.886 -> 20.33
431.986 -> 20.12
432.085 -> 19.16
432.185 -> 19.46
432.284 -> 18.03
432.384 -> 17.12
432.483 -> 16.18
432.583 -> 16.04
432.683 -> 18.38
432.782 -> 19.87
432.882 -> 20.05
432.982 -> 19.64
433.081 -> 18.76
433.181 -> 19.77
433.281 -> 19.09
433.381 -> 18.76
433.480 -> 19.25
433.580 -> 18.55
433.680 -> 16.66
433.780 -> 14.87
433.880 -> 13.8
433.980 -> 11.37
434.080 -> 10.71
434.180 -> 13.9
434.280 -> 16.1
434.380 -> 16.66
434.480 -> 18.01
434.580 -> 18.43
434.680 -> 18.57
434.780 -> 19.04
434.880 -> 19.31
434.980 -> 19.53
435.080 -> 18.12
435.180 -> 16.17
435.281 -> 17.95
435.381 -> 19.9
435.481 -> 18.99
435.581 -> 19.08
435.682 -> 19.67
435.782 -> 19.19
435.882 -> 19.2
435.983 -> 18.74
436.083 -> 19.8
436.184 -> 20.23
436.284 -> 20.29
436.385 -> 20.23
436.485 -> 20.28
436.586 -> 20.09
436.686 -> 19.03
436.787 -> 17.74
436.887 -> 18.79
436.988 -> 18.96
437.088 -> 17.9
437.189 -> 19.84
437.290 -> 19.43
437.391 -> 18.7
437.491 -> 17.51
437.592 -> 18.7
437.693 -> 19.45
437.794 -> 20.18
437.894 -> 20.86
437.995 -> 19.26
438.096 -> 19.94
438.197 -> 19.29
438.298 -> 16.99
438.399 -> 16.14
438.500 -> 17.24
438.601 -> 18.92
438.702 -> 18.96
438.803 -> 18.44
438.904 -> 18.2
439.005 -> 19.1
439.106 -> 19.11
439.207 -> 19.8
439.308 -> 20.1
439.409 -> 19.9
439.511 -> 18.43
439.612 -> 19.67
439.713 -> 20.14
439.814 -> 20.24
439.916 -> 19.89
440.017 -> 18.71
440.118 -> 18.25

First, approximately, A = 19.6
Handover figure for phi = -17.6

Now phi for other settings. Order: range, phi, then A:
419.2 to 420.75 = -16.9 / 18.9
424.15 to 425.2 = -16.9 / 18.9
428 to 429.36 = -16.1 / 18.1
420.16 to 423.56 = -16.9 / 18.9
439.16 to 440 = -17.7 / 19.7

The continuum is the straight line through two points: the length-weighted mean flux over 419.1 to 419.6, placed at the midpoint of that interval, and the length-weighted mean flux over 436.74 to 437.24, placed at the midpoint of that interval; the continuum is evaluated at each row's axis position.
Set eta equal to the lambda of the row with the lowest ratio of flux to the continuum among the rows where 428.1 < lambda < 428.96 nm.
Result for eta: 428.913 nm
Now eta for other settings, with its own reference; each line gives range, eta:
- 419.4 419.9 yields 419.826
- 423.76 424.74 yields 424.687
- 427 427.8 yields 427.139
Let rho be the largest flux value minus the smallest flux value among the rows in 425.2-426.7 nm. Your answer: 3.9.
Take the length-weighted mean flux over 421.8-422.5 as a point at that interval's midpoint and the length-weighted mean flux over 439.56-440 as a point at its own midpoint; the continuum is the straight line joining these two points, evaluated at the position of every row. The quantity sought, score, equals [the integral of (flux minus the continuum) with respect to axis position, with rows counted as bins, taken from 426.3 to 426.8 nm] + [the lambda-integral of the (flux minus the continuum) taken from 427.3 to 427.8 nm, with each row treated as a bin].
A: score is -0.08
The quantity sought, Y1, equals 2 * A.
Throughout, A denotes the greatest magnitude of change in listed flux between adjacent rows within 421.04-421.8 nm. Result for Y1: 2.6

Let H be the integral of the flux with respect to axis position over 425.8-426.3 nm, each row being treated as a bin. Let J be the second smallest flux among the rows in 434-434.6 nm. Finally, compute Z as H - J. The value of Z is -5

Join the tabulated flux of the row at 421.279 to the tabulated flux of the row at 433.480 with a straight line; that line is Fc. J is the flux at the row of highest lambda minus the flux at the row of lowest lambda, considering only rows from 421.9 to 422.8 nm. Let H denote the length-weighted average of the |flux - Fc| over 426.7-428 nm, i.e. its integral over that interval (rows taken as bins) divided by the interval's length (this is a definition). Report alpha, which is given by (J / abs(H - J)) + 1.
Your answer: 0.24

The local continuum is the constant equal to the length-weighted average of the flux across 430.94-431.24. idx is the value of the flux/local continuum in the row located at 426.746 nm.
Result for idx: 1.09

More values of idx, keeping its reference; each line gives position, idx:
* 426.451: 1.20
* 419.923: 1.07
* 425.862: 1.14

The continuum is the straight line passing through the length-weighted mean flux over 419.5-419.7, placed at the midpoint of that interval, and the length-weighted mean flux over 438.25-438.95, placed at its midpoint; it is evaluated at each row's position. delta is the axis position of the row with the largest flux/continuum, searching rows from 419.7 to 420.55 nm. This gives 420.503 nm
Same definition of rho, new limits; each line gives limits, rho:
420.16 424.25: 6.2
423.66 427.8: 4.8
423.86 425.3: 2.4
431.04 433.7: 5.0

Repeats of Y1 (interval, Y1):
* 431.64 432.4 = 2.9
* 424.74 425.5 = 3.5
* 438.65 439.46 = 1.8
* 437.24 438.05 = 3.2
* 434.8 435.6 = 3.9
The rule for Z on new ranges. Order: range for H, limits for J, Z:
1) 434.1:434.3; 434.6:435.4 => -15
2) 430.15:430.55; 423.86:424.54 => -13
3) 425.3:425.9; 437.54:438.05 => -8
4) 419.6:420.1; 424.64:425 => -9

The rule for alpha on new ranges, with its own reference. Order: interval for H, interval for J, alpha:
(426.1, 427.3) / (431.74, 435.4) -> 0.57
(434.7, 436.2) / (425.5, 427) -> 4.14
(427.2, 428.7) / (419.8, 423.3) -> 2.87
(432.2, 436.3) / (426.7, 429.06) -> 0.41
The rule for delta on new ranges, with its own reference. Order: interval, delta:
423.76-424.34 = 424.101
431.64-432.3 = 431.687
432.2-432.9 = 432.882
